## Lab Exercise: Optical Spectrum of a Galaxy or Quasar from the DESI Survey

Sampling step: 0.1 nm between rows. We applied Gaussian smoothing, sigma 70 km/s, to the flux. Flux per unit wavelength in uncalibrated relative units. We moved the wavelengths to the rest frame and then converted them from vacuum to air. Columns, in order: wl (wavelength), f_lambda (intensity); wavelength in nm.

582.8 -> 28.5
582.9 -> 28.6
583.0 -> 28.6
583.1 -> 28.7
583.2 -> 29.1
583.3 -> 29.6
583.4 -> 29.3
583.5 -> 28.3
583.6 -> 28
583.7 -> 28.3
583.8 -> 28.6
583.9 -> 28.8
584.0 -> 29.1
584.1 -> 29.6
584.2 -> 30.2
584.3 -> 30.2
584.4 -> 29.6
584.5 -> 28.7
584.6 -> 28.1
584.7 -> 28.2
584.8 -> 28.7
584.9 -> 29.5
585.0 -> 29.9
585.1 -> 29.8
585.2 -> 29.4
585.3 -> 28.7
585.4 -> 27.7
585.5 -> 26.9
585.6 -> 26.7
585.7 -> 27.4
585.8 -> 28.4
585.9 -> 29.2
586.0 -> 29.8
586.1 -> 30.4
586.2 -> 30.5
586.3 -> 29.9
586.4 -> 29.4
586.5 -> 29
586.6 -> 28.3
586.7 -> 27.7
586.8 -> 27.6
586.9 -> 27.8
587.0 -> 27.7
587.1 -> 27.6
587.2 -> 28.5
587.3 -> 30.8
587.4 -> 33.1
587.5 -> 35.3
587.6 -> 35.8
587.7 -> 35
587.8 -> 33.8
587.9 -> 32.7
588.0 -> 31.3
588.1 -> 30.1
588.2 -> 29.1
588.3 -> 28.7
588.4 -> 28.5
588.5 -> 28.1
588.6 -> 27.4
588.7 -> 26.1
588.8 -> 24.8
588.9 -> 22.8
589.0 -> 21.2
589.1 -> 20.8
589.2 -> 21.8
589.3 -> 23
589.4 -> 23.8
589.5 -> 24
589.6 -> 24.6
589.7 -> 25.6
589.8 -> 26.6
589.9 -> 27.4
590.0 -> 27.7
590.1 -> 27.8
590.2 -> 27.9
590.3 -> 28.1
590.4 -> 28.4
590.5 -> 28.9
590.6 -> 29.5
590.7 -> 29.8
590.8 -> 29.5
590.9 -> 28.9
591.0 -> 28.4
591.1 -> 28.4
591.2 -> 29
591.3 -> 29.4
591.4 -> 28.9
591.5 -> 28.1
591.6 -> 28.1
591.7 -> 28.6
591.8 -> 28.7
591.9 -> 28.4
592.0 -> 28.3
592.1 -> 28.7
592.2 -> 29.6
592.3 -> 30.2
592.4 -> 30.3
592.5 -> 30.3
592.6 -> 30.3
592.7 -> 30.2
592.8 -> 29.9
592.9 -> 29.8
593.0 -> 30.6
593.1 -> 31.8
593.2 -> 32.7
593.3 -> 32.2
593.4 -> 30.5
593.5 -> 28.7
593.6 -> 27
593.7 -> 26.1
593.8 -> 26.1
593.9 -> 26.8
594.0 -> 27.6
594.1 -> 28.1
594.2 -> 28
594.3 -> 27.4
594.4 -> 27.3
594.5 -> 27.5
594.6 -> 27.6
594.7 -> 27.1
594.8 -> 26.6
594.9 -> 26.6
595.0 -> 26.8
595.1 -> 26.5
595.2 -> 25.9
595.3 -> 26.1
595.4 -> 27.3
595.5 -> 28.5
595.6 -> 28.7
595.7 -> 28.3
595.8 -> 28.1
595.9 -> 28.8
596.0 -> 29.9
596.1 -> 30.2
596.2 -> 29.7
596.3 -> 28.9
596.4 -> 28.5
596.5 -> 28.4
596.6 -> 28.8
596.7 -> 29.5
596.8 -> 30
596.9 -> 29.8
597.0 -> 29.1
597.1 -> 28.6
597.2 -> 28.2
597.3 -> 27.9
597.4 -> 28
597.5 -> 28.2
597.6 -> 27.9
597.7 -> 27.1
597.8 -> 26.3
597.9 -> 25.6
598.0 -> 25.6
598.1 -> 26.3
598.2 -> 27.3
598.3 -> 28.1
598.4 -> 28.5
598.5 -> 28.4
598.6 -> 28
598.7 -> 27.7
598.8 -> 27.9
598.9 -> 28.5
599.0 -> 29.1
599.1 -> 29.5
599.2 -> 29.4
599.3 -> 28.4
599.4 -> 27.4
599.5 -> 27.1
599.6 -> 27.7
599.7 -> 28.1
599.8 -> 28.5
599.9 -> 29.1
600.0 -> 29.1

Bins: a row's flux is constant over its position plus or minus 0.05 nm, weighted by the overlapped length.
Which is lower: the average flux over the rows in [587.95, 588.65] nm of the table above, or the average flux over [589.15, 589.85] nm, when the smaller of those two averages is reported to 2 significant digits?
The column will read 24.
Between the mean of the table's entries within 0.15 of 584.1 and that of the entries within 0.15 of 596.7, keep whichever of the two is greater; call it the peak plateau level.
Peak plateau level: 29.6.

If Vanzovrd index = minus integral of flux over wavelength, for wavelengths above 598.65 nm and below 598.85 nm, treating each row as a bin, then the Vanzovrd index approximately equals -5.56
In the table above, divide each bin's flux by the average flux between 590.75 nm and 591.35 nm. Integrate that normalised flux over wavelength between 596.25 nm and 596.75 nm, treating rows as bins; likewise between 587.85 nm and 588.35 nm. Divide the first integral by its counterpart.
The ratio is 0.95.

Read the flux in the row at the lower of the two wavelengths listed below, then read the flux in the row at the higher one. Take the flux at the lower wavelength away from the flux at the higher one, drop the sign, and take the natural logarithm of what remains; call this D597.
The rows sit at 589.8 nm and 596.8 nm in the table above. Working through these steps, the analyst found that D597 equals 1.2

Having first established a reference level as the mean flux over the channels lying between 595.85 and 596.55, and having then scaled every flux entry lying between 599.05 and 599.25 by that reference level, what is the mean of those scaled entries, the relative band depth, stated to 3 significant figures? 1.01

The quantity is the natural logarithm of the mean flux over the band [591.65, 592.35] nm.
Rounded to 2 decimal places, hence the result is 3.36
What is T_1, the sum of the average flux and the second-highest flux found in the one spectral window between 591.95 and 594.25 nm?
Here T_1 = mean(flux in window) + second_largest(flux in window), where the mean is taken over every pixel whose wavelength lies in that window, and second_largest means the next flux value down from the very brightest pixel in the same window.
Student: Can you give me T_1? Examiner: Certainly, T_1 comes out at 61.5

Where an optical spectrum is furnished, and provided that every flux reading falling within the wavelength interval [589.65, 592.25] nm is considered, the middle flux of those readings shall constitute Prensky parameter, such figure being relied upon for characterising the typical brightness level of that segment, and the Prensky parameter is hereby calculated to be 28.4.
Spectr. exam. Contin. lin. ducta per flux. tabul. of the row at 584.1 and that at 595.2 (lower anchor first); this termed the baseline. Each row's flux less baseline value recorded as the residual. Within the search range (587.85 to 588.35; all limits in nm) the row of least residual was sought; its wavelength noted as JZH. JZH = 588.3 nm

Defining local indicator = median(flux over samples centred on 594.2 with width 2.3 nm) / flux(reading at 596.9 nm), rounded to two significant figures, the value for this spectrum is 0.92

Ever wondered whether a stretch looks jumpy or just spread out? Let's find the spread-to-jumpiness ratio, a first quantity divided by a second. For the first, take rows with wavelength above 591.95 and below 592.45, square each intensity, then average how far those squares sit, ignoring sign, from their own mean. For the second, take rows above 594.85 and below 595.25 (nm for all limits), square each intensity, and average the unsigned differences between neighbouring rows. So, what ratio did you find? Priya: 2.2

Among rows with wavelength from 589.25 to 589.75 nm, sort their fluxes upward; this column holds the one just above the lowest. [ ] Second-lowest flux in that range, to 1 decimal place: 23.8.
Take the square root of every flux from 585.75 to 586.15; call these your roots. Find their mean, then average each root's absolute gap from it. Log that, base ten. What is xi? -1.22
